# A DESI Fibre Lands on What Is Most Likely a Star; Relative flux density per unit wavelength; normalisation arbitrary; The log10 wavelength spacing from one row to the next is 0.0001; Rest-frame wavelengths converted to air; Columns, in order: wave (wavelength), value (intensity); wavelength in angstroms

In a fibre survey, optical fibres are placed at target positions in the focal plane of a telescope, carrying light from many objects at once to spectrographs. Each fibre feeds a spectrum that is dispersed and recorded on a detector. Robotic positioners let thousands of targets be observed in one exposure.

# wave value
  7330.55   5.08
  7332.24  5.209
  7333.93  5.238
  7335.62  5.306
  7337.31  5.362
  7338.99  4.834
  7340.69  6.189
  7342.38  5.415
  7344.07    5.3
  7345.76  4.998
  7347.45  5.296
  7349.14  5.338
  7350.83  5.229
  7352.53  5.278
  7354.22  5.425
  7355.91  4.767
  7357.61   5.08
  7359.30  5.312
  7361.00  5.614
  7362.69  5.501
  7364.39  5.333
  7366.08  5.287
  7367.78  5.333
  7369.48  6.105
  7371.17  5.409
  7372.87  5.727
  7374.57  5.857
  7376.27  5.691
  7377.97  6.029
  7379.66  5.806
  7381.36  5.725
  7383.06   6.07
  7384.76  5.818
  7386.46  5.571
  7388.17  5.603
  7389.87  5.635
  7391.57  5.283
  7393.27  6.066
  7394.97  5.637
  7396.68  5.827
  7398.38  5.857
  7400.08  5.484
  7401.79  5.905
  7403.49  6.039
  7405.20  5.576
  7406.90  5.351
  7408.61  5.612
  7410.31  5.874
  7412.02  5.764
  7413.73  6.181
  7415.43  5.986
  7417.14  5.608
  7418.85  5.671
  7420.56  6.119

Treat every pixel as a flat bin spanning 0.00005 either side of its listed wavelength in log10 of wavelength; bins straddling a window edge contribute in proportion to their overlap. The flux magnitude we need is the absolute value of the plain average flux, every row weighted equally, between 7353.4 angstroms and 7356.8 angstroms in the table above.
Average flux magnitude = 5.1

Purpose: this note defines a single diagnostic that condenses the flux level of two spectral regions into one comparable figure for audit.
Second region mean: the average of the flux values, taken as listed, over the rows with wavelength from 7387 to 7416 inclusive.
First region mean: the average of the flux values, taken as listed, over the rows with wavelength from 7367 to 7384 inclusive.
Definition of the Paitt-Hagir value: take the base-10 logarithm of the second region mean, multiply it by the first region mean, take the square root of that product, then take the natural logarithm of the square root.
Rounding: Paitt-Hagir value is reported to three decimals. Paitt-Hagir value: 0.739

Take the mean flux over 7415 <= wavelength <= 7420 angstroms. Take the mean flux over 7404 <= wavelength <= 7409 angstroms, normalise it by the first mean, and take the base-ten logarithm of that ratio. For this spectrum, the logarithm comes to -0.02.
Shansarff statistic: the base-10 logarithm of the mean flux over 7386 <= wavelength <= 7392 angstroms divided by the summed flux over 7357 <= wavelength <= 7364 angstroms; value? -0.590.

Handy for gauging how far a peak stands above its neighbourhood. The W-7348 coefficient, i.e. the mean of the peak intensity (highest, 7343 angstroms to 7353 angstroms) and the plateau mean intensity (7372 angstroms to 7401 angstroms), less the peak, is 0.204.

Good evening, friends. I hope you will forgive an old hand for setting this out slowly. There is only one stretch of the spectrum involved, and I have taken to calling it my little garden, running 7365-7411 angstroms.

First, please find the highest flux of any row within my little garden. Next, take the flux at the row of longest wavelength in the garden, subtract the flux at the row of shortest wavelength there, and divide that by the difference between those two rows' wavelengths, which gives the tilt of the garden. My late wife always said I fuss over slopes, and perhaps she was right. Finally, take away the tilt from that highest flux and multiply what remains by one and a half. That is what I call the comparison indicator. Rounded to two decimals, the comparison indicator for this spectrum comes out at 9.14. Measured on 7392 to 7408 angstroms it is 9.18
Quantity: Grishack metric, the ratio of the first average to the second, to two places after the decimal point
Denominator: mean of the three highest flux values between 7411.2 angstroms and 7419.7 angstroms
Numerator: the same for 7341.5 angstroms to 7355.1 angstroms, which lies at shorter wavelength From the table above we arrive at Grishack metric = 0.90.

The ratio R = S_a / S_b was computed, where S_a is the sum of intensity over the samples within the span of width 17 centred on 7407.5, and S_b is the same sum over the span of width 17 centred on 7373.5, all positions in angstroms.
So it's 1.01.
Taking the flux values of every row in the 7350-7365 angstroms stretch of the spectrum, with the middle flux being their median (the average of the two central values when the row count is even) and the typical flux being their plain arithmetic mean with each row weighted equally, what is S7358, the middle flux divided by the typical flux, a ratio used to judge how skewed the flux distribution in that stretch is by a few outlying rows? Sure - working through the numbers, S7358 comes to 1.01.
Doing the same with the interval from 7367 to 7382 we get 1.00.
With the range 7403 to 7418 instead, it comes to 1.00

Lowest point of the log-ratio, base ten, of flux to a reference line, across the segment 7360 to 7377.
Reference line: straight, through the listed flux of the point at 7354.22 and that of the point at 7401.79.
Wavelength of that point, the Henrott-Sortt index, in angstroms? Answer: 7366.08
